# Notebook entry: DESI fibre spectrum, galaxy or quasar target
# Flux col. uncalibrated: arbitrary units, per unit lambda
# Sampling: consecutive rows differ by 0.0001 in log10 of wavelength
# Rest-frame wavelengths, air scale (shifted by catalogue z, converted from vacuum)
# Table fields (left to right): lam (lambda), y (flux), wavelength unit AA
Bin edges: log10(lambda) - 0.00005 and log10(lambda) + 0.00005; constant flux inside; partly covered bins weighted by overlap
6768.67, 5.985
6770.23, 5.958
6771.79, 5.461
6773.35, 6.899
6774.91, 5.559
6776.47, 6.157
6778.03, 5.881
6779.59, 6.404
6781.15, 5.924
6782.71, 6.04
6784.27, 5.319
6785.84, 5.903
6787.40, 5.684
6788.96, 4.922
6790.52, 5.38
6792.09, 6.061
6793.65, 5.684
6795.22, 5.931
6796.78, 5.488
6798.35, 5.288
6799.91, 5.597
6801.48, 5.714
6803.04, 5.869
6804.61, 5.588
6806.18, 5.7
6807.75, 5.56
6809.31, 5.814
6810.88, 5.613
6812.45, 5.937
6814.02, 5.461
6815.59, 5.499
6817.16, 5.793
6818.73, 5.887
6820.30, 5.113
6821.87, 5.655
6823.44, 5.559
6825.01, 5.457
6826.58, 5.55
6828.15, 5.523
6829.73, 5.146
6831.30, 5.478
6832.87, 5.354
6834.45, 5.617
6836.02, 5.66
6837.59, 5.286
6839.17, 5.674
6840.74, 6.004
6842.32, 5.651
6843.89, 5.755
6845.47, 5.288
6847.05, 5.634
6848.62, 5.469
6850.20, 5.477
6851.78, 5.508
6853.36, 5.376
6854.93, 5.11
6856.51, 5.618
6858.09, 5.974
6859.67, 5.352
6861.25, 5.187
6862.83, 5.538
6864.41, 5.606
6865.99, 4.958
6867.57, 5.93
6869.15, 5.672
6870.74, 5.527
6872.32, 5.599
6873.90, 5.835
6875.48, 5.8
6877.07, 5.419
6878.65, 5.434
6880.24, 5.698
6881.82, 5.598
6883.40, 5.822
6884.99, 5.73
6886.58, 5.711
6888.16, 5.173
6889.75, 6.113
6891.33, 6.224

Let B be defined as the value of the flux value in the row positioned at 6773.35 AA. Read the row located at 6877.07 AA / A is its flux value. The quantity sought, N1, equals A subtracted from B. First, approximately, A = 5.419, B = 6.899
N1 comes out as 1.48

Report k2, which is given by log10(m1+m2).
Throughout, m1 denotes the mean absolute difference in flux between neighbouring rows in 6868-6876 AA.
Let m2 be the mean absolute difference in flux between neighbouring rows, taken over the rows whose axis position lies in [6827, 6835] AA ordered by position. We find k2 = -0.4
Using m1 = 0.12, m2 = 0.27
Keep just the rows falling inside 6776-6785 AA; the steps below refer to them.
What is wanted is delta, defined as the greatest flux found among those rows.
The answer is 6.404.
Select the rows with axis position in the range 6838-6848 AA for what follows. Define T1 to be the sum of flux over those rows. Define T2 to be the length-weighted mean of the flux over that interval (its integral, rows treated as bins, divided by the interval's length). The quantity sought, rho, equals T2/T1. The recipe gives 0.166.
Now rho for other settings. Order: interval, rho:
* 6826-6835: 0.166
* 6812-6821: 0.166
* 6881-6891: 0.168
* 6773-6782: 0.166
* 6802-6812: 0.167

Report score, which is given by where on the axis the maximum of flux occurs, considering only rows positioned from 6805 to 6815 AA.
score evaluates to 6812.45 AA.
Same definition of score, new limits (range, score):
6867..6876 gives 6867.57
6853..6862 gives 6858.09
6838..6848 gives 6840.74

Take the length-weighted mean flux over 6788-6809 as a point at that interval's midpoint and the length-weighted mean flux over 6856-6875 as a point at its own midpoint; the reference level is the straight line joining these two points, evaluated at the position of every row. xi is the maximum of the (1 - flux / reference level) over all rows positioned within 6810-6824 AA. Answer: 0.09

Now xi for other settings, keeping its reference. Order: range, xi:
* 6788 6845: 0.12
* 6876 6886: 0.03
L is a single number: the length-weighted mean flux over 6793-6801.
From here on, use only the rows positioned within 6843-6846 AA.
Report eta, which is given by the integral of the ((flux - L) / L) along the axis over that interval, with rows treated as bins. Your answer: -0.028 AA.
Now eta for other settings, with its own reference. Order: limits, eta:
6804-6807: 0.026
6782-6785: 0.043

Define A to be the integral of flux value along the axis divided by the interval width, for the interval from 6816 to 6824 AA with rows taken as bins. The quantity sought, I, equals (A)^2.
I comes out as 31.34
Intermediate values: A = 5.60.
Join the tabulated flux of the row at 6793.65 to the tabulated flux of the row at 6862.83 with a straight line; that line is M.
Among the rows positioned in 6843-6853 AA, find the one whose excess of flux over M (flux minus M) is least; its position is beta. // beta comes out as 6845.47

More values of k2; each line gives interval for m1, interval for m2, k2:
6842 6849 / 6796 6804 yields -0.3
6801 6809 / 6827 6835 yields -0.4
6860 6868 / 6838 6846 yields -0.1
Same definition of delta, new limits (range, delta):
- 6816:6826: 5.887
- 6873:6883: 5.835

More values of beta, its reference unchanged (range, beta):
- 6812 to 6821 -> 6820.30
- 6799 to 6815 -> 6814.02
